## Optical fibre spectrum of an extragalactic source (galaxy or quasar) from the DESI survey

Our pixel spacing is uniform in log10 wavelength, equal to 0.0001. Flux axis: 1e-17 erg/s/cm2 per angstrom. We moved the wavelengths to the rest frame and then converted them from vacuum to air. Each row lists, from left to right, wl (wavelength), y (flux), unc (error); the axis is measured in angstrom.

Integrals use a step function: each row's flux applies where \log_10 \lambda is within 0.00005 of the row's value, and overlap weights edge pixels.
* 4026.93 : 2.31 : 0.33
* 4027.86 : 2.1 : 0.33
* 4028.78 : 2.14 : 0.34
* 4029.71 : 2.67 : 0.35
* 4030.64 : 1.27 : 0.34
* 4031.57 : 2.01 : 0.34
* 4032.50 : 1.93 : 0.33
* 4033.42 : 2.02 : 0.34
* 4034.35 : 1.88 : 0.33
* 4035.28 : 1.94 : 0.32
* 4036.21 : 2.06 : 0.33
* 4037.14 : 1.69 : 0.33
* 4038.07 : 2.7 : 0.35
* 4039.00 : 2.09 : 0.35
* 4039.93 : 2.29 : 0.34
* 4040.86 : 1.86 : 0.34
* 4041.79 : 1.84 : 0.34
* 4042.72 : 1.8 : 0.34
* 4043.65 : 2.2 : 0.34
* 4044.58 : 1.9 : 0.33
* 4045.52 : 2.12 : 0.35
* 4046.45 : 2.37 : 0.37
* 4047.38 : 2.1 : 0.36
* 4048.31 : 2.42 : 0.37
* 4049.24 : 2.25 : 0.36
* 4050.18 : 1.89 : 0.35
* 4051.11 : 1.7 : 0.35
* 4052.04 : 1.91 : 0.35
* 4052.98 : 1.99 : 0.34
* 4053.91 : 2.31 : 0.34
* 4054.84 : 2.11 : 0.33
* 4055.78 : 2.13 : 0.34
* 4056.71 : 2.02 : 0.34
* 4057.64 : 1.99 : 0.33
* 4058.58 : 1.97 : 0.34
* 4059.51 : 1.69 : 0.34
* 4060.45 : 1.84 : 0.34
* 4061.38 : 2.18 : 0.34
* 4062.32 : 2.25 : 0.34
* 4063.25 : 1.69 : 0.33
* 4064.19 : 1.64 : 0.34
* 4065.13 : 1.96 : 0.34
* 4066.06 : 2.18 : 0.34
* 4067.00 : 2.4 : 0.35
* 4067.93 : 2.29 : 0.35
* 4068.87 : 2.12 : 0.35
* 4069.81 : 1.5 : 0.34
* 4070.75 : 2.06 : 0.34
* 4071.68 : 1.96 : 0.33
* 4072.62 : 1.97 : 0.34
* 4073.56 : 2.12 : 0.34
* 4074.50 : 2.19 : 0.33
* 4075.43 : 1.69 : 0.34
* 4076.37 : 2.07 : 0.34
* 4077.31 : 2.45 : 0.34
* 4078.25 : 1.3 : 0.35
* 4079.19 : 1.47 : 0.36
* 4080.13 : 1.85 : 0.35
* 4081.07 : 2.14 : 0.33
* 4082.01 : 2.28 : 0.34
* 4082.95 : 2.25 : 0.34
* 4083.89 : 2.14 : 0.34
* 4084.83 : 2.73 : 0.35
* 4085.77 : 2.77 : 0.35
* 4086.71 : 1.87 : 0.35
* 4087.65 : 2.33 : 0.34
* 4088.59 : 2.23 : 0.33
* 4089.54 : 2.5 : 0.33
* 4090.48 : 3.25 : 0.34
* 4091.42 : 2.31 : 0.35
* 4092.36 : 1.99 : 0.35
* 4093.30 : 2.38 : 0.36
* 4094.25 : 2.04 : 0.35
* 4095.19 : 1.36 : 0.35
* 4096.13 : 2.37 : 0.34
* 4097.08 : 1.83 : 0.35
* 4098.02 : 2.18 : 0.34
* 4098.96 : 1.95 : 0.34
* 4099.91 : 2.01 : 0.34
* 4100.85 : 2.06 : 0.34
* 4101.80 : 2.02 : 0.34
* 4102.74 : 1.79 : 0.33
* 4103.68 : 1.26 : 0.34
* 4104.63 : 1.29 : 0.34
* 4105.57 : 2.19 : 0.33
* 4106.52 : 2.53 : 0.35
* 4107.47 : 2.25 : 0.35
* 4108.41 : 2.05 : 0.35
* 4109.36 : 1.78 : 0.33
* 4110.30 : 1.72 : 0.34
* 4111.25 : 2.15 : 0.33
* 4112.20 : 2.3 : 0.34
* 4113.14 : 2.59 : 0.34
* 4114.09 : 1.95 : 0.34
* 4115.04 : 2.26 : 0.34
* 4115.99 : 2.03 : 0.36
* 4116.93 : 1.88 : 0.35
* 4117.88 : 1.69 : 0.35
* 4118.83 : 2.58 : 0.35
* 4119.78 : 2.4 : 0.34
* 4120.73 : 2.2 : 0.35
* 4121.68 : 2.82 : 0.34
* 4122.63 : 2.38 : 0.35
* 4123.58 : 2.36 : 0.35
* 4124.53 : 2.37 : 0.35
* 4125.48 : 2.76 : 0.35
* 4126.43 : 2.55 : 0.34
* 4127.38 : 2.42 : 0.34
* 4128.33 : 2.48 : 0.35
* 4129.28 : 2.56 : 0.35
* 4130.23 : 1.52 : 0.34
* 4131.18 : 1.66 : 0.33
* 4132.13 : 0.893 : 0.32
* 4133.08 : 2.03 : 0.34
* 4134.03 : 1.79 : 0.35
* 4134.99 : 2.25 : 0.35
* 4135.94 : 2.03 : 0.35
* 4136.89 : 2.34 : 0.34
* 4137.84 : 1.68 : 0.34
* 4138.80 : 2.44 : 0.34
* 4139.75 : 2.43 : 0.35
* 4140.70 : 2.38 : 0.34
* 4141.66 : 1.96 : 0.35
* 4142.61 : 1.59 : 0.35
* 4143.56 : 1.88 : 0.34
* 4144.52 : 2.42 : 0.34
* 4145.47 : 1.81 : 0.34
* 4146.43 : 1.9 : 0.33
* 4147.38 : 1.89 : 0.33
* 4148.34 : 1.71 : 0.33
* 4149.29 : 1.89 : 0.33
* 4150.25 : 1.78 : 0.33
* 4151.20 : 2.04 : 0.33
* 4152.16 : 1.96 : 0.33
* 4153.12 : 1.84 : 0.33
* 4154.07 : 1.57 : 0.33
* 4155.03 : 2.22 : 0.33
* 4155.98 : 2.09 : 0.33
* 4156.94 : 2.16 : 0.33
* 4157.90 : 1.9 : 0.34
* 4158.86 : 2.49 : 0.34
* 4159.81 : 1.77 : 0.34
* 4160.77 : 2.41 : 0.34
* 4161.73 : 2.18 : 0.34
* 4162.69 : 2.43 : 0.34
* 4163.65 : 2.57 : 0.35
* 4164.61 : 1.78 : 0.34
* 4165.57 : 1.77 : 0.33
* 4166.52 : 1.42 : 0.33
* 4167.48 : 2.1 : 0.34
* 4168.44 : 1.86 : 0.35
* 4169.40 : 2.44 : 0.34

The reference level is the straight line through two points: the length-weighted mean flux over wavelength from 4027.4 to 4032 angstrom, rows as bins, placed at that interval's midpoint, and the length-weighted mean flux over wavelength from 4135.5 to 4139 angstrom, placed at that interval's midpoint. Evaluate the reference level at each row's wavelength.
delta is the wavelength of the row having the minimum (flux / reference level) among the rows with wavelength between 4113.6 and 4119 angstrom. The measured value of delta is 4117.88 angstrom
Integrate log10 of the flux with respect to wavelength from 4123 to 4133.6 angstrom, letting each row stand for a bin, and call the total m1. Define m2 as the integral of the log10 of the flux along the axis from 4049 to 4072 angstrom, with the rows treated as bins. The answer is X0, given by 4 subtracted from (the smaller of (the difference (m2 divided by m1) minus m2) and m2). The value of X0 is -8.8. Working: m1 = 3.3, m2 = 7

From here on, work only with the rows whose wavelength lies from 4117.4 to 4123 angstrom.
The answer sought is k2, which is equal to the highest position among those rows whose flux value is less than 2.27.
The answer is 4120.73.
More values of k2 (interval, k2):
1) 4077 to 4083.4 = 4082.95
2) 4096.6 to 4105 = 4104.63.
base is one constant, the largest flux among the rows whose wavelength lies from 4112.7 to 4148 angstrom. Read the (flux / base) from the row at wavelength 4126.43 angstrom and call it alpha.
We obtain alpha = 0.90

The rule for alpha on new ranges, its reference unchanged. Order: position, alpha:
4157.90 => 0.67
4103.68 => 0.45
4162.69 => 0.86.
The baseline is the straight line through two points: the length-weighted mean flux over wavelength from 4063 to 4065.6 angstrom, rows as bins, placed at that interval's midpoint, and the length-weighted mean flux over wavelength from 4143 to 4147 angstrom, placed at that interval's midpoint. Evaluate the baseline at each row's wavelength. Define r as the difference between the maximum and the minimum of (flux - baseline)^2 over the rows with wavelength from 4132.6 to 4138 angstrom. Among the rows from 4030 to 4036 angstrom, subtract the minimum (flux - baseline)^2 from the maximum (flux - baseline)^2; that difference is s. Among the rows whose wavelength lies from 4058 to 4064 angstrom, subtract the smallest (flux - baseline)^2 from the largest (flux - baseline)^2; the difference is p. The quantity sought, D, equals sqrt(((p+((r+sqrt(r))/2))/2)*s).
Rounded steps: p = 0.2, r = 0.13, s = 0.13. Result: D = 0.18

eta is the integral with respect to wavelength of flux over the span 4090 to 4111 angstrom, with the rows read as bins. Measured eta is 42.6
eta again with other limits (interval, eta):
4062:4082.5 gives 40.6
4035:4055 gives 41.4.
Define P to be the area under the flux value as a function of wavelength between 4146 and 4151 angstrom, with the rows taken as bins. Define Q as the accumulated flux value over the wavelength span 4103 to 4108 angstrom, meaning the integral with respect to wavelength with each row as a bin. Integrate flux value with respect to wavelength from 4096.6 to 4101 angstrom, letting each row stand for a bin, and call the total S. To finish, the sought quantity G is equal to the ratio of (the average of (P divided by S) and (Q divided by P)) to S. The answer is 0.118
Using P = 9.2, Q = 9.5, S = 8.8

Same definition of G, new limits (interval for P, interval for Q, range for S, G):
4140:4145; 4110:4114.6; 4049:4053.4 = 0.128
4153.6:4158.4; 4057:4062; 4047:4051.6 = 0.106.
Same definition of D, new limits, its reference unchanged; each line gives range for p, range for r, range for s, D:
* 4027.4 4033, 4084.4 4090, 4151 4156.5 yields 0.43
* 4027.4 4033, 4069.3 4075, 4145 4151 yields 0.21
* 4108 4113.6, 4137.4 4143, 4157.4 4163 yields 0.28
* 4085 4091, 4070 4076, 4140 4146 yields 0.45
